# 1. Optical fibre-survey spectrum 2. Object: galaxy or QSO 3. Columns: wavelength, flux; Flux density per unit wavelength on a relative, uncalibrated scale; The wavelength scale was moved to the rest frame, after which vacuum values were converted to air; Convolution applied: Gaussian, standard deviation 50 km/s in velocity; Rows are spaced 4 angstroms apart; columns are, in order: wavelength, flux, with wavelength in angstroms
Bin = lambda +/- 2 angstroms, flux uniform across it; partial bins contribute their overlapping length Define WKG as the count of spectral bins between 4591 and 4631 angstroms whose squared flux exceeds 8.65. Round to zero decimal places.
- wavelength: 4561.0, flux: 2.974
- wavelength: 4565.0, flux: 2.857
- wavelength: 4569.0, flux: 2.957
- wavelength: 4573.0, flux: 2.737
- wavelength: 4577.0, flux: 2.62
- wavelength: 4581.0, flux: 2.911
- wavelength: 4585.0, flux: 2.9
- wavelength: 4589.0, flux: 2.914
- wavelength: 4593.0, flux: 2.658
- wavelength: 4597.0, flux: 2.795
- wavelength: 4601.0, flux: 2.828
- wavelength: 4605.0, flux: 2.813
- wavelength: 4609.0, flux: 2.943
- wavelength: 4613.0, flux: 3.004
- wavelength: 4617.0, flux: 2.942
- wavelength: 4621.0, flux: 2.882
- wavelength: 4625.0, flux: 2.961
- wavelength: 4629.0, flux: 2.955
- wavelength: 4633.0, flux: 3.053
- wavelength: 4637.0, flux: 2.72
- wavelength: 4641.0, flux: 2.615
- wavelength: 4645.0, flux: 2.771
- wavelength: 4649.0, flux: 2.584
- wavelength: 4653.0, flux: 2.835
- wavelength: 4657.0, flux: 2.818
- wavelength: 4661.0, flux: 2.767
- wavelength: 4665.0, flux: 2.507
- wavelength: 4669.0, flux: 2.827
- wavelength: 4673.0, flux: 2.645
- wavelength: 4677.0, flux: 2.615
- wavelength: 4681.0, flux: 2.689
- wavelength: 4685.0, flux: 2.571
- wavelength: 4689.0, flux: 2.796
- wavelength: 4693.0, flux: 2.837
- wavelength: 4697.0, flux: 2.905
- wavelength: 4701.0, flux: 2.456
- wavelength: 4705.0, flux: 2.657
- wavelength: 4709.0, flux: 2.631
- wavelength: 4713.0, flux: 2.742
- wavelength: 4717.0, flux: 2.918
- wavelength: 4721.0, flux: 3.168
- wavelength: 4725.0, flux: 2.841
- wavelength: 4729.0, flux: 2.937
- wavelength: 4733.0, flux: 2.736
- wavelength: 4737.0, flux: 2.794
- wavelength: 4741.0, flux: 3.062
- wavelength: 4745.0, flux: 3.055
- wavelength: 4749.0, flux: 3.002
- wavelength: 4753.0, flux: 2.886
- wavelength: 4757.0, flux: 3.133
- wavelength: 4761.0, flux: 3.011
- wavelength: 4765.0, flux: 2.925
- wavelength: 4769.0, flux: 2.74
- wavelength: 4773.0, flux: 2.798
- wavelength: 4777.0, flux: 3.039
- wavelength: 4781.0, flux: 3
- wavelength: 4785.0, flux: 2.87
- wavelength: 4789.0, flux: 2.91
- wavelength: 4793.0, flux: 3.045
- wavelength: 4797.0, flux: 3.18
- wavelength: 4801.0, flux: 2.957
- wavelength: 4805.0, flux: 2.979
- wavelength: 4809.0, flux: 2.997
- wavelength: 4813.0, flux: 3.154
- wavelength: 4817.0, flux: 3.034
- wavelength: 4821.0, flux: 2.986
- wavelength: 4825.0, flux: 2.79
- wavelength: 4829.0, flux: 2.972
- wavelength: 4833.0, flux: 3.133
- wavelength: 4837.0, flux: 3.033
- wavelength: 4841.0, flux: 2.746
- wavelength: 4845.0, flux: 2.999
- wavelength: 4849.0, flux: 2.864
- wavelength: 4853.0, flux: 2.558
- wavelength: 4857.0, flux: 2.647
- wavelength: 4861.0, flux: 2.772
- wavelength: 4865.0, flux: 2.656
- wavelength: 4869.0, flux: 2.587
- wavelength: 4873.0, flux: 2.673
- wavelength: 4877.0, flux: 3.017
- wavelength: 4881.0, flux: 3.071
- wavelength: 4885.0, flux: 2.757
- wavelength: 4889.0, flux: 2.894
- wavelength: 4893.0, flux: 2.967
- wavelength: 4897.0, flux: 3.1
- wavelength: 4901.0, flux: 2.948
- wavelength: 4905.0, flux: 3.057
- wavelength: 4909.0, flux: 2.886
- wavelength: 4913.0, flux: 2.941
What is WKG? 5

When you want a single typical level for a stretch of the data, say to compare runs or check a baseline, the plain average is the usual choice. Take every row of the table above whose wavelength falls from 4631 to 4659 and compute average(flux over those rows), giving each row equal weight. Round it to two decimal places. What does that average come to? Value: 2.77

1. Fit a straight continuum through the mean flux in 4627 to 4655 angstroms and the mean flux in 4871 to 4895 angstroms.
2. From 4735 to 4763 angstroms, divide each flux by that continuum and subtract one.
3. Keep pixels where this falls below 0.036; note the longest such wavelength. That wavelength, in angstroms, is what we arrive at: 4753.0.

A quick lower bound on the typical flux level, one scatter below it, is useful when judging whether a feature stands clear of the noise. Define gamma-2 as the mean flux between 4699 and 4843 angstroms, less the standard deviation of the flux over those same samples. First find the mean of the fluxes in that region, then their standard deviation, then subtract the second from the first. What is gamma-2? 2.76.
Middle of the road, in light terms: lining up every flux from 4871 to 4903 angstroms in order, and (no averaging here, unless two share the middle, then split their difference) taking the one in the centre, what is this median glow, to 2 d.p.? 2.96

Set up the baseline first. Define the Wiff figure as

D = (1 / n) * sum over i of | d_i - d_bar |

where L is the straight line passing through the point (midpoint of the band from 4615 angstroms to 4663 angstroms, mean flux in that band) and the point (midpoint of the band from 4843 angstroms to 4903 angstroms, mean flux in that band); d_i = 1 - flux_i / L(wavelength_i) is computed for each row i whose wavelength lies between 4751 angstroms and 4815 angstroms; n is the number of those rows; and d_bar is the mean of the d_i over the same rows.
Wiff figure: 0.033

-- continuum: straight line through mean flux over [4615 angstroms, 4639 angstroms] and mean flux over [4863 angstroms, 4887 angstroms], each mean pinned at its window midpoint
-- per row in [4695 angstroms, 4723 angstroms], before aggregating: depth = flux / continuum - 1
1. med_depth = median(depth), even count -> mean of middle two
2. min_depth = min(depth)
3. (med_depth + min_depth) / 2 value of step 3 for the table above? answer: -0.10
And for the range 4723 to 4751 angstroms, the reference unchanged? -0.01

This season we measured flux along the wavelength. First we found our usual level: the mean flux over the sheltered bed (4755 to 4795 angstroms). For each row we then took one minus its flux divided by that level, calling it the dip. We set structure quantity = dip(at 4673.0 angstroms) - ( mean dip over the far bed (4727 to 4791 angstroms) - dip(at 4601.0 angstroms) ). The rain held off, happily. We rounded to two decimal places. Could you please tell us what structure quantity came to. 0.14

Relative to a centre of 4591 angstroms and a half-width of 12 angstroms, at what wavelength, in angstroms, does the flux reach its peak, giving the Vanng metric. 4589.0 angstroms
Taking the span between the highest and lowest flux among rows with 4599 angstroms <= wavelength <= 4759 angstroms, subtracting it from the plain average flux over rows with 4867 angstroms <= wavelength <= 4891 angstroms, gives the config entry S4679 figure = 2.12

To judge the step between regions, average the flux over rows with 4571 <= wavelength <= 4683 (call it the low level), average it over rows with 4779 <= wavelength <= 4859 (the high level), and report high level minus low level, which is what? 0.15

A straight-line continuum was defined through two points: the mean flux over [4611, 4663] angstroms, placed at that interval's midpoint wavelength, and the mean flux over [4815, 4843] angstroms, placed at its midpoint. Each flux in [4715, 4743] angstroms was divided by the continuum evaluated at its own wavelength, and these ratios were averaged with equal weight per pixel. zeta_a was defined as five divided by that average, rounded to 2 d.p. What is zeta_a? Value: 4.95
